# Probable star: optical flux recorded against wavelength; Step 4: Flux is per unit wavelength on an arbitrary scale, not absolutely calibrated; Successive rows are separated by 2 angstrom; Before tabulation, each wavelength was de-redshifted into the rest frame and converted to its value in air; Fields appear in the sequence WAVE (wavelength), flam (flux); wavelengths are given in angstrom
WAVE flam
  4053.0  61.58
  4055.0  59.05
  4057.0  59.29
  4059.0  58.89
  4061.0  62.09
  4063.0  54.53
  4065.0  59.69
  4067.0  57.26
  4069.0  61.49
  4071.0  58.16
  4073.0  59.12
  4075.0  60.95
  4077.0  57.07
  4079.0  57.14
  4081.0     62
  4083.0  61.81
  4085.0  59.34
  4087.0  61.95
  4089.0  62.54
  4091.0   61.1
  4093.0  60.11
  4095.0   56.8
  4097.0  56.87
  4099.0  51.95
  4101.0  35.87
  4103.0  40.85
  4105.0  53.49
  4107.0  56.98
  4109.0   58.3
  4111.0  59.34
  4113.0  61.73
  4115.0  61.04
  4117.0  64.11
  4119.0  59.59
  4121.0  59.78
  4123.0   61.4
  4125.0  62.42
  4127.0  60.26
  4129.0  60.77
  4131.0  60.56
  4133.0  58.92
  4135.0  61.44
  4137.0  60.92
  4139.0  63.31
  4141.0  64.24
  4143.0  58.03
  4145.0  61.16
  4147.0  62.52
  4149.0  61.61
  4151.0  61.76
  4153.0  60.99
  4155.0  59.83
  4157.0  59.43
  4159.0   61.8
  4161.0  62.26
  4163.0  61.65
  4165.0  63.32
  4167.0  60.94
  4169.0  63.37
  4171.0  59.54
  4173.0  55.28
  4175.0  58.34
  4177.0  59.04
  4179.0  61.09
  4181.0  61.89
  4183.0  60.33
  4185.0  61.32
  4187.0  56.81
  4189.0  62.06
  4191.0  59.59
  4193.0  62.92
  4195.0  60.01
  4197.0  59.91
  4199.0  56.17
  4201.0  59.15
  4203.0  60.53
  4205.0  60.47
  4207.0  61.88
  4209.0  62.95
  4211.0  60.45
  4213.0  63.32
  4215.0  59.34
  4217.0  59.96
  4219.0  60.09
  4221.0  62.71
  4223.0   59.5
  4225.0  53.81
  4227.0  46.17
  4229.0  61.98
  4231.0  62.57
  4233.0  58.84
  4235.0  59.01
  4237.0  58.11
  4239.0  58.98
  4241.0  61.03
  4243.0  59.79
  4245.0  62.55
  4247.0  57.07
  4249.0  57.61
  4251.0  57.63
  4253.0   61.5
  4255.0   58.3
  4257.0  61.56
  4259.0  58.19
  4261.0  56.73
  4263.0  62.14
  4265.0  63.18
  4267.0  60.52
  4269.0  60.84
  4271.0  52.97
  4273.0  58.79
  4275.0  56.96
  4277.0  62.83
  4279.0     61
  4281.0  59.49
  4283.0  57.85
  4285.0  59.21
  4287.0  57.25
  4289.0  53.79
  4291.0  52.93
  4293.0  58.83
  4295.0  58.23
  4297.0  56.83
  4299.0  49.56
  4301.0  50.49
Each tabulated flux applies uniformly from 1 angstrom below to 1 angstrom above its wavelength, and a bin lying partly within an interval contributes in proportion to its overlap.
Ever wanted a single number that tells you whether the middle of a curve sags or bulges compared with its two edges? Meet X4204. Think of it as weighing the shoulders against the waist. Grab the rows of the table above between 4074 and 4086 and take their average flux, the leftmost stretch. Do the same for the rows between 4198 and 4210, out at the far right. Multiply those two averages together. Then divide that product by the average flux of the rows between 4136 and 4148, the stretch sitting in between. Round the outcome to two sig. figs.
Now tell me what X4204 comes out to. 58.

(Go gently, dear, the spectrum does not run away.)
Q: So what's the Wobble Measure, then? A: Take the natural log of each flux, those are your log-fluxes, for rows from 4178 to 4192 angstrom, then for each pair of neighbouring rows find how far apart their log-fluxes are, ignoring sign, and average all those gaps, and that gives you 0.043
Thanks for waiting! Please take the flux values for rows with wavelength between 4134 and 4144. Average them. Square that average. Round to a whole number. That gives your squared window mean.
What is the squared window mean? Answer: 3793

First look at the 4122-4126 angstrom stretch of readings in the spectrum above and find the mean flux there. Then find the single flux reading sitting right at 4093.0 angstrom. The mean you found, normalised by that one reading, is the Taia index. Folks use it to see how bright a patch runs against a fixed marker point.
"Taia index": 1.03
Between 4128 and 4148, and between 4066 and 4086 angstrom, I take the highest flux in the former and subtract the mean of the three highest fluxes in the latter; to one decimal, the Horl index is 2.5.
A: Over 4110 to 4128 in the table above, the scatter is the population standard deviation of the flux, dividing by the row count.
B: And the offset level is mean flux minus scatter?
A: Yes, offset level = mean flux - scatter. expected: 59.6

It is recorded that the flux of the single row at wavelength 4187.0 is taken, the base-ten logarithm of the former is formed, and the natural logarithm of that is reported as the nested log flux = 0.562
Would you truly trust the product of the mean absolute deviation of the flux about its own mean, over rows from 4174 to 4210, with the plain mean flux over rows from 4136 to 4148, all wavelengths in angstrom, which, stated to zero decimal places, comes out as 89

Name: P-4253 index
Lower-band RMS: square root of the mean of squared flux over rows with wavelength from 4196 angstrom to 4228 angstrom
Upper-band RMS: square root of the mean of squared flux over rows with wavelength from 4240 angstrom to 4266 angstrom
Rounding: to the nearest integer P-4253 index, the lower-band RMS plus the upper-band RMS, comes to 119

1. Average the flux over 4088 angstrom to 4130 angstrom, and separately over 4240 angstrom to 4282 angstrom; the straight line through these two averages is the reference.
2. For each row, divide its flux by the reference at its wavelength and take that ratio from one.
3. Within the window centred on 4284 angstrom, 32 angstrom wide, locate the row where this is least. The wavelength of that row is 4277.0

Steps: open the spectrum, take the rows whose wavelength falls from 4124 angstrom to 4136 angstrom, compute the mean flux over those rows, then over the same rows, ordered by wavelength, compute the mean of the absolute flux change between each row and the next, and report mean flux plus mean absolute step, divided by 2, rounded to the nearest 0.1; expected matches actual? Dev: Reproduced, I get 31.1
